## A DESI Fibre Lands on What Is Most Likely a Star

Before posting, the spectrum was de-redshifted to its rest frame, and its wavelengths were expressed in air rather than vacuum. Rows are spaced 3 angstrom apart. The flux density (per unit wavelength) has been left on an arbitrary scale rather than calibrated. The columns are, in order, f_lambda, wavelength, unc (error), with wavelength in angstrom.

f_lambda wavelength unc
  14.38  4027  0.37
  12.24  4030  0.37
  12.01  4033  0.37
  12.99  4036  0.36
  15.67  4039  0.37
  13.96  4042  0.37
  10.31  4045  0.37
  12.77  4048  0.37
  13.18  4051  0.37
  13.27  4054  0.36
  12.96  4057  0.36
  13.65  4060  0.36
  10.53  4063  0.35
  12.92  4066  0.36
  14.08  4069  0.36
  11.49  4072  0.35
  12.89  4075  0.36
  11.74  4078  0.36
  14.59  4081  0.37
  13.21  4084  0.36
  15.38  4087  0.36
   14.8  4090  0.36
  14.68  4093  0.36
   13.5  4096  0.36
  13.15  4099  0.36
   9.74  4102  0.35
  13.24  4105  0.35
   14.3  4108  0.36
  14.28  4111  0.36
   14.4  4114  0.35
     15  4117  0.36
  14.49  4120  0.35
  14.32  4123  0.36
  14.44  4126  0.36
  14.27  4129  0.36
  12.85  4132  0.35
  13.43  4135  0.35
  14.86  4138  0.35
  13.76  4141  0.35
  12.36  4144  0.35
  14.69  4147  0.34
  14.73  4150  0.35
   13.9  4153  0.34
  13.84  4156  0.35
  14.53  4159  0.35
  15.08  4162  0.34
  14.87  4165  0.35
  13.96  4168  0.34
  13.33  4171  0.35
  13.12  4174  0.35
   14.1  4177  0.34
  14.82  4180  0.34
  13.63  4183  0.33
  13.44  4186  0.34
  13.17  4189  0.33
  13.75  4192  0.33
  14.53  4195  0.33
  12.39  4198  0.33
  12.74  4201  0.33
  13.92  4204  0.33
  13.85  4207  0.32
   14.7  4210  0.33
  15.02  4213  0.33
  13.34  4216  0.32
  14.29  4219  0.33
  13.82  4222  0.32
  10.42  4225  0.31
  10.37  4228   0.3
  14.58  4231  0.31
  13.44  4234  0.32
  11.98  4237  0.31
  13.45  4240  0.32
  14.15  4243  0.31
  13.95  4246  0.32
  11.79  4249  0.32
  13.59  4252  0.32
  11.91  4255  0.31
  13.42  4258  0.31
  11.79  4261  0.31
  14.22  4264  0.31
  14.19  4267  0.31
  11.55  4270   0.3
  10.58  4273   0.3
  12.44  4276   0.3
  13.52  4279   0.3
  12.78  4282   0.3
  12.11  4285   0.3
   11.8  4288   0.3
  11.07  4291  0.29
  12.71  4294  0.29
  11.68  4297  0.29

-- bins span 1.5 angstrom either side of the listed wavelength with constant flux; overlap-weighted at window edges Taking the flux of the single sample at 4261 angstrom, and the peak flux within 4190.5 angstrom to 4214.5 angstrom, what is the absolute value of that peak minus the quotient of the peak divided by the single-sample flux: 13.7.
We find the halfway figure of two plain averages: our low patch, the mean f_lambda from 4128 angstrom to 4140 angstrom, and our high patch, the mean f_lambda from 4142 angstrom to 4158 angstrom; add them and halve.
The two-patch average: 13.9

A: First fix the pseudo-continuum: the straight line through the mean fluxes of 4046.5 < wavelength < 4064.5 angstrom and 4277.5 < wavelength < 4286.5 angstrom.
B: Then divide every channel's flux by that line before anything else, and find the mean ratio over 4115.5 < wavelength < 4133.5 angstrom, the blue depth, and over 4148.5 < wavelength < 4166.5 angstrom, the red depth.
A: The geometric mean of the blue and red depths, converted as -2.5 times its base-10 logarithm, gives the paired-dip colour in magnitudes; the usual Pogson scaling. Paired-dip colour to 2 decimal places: -0.13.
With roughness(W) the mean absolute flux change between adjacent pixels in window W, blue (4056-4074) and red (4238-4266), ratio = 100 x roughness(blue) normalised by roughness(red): 131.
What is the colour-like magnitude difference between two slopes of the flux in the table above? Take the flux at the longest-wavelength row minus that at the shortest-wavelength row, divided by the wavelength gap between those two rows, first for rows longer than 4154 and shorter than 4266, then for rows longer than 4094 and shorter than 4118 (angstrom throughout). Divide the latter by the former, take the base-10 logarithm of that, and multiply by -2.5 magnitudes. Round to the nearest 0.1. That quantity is -3.3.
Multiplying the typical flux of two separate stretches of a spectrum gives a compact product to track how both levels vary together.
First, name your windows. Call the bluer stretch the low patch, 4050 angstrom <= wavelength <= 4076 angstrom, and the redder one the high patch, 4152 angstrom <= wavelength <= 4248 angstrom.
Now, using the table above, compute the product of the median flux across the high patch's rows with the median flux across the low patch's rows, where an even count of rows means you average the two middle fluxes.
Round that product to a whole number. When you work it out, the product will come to 179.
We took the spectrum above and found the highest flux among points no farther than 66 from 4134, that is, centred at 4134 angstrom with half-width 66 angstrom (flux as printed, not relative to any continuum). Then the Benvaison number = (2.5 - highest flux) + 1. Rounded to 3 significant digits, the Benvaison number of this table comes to -11.9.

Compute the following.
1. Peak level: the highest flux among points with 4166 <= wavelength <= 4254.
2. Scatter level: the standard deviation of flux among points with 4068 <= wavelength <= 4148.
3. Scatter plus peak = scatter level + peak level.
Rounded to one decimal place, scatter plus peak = 16.3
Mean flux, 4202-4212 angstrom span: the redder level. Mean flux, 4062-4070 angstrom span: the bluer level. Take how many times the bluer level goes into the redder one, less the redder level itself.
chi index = -13.0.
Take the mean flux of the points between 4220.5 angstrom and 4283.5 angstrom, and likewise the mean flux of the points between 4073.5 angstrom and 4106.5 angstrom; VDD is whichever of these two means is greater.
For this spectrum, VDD 13.4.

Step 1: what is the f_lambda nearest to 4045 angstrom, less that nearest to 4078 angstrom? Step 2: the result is -1.4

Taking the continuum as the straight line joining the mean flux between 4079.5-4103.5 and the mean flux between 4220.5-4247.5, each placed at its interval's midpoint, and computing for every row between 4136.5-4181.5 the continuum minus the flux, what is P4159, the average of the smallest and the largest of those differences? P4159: -0.40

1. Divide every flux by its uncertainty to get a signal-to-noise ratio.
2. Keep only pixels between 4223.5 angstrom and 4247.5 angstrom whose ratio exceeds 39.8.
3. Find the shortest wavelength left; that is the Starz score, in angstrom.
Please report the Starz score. 4231 angstrom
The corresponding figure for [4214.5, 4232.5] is 4216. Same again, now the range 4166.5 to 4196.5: 4168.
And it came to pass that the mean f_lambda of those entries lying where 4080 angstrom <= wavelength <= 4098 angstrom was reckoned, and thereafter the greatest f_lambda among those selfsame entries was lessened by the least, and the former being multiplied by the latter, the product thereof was 31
